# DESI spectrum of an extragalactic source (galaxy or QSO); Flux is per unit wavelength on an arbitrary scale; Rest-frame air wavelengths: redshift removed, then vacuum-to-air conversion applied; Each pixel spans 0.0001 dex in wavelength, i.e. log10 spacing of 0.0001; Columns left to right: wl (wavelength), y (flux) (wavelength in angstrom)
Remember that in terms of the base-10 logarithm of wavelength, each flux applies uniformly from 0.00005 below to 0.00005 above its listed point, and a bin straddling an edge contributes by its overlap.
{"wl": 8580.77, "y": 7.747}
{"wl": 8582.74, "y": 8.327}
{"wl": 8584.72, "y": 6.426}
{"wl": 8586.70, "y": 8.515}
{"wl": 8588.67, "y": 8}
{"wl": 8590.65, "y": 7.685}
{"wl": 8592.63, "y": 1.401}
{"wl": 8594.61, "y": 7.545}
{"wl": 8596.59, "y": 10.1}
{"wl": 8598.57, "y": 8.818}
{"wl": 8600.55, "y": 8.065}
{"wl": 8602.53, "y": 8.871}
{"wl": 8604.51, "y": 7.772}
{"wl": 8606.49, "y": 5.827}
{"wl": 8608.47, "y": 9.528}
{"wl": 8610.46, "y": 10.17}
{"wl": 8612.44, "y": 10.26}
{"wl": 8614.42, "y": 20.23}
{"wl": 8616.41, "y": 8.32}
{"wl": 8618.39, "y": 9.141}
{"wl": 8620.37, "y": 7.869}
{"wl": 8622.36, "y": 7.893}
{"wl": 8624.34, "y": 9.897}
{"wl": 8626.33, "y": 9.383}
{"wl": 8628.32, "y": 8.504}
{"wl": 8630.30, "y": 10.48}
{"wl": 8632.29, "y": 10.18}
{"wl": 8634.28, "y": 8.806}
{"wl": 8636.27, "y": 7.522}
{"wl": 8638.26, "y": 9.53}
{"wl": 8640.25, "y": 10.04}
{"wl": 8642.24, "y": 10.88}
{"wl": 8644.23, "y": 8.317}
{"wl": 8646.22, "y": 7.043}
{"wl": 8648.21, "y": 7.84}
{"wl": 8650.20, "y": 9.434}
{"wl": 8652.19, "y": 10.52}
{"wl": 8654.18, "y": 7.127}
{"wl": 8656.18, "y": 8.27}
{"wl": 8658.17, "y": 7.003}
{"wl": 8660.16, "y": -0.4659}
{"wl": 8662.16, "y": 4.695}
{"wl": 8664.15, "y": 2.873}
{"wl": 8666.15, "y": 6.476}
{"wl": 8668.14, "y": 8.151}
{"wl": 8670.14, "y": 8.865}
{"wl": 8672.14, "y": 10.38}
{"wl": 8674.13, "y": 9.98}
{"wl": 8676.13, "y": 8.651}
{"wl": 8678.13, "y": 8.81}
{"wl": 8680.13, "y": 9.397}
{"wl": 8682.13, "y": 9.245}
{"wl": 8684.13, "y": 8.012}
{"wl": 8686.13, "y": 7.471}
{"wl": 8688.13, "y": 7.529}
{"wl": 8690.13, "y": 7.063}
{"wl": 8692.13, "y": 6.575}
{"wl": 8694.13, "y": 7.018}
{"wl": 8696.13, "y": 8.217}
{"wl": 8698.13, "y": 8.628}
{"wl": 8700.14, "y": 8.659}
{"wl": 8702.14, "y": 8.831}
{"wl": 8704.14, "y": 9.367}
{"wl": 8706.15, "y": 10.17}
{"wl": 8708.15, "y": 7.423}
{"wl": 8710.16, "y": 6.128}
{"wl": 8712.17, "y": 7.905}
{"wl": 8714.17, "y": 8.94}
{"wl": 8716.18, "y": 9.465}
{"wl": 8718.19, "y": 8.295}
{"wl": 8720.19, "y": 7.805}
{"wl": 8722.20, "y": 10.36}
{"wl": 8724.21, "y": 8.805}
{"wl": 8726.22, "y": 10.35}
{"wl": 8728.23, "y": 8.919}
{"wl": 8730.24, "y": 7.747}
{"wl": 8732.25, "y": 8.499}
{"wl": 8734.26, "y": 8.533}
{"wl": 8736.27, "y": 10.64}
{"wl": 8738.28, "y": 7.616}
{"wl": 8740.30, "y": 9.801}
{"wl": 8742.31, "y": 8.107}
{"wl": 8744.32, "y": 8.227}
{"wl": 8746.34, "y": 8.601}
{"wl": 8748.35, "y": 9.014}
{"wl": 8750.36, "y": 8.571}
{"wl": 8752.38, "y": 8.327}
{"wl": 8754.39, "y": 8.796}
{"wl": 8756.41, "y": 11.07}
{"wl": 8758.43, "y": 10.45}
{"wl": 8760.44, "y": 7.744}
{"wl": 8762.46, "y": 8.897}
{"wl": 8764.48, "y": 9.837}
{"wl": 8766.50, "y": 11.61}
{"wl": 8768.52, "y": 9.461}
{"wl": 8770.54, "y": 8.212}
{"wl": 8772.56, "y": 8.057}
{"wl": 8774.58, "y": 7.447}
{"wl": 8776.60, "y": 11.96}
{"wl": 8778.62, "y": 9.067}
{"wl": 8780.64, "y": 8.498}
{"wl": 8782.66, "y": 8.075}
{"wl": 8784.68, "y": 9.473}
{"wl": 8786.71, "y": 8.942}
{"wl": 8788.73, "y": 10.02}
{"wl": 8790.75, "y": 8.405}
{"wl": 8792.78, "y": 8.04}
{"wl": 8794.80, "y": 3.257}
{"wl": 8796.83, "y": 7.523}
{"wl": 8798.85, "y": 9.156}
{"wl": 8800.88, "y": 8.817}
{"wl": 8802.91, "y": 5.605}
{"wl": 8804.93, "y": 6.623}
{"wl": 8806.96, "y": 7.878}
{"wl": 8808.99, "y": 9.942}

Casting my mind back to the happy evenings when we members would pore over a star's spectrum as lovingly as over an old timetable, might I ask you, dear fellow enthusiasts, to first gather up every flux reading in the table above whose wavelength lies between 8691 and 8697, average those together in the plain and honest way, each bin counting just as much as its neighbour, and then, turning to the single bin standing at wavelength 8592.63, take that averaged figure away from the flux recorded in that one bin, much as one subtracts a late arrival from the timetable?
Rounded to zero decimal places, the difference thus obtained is -6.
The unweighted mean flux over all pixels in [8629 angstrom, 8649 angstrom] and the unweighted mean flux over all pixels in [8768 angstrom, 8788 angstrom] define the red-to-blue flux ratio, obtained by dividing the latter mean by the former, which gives 0.98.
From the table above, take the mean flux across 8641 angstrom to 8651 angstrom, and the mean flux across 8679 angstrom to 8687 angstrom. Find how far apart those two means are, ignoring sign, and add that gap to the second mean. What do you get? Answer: 8.7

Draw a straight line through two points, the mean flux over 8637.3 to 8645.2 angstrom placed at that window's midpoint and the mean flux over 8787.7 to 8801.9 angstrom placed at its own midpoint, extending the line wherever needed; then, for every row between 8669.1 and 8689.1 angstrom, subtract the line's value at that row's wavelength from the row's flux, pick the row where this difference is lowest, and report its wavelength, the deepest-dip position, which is 8686.13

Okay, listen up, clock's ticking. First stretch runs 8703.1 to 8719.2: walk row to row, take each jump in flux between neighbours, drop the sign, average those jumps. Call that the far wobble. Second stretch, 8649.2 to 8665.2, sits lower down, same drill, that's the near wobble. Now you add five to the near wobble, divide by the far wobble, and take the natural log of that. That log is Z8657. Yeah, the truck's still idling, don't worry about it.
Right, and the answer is 1.80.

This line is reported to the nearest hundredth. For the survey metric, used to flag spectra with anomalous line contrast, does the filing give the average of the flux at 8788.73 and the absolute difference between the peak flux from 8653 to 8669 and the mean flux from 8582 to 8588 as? 5.27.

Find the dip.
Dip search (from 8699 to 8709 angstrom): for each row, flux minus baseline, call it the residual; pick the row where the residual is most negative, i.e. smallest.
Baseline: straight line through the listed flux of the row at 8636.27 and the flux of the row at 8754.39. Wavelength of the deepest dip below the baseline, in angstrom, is 8708.15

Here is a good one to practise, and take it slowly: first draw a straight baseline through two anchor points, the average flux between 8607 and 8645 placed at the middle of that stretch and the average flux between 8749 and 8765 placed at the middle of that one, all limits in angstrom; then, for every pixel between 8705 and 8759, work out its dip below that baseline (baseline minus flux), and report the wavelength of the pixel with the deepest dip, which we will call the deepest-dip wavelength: 8710.16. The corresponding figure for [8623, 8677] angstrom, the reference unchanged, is 8660.16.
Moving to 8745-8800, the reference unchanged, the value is 8794.80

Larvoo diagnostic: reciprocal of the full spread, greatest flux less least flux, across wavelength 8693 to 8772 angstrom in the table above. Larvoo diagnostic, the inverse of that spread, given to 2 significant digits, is 0.18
